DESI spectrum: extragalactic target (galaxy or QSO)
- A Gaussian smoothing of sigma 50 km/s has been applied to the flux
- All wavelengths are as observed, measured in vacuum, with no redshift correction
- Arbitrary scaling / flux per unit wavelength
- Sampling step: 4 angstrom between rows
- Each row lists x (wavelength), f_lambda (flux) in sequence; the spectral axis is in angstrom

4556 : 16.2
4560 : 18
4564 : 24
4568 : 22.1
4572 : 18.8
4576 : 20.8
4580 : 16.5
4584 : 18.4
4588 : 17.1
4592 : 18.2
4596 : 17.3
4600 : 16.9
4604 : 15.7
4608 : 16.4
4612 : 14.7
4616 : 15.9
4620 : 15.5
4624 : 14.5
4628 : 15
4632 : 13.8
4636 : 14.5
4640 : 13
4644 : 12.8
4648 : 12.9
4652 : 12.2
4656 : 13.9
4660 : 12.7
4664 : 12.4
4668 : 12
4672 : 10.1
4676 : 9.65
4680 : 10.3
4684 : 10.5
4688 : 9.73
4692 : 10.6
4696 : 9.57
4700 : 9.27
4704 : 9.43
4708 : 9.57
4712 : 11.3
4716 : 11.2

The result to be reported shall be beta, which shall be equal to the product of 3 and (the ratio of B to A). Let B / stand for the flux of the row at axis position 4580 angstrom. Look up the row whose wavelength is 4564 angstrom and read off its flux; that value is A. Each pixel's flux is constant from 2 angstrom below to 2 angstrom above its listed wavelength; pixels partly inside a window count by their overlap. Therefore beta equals 2.1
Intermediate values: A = 24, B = 16.5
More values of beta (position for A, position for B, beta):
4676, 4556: 5.0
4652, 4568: 5.4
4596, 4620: 2.7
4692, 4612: 4.2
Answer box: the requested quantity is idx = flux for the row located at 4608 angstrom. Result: 16.4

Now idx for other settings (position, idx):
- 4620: 15.5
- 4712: 11.3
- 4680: 10.3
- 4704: 9.43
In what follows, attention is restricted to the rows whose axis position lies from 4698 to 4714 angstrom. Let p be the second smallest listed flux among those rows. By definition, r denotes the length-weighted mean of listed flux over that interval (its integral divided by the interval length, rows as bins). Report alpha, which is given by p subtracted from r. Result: 0.46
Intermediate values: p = 9.43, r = 9.9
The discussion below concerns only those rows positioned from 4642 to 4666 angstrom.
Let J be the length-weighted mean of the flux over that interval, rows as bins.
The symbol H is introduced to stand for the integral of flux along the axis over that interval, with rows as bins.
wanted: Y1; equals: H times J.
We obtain 3942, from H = 308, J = 13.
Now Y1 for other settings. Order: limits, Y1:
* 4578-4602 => 7266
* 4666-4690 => 2586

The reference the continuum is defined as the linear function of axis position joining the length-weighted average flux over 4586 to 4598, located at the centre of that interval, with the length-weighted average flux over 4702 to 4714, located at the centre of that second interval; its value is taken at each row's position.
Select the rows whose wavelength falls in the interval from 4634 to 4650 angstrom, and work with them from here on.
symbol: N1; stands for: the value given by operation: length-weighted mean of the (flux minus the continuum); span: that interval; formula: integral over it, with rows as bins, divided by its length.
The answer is -1.03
